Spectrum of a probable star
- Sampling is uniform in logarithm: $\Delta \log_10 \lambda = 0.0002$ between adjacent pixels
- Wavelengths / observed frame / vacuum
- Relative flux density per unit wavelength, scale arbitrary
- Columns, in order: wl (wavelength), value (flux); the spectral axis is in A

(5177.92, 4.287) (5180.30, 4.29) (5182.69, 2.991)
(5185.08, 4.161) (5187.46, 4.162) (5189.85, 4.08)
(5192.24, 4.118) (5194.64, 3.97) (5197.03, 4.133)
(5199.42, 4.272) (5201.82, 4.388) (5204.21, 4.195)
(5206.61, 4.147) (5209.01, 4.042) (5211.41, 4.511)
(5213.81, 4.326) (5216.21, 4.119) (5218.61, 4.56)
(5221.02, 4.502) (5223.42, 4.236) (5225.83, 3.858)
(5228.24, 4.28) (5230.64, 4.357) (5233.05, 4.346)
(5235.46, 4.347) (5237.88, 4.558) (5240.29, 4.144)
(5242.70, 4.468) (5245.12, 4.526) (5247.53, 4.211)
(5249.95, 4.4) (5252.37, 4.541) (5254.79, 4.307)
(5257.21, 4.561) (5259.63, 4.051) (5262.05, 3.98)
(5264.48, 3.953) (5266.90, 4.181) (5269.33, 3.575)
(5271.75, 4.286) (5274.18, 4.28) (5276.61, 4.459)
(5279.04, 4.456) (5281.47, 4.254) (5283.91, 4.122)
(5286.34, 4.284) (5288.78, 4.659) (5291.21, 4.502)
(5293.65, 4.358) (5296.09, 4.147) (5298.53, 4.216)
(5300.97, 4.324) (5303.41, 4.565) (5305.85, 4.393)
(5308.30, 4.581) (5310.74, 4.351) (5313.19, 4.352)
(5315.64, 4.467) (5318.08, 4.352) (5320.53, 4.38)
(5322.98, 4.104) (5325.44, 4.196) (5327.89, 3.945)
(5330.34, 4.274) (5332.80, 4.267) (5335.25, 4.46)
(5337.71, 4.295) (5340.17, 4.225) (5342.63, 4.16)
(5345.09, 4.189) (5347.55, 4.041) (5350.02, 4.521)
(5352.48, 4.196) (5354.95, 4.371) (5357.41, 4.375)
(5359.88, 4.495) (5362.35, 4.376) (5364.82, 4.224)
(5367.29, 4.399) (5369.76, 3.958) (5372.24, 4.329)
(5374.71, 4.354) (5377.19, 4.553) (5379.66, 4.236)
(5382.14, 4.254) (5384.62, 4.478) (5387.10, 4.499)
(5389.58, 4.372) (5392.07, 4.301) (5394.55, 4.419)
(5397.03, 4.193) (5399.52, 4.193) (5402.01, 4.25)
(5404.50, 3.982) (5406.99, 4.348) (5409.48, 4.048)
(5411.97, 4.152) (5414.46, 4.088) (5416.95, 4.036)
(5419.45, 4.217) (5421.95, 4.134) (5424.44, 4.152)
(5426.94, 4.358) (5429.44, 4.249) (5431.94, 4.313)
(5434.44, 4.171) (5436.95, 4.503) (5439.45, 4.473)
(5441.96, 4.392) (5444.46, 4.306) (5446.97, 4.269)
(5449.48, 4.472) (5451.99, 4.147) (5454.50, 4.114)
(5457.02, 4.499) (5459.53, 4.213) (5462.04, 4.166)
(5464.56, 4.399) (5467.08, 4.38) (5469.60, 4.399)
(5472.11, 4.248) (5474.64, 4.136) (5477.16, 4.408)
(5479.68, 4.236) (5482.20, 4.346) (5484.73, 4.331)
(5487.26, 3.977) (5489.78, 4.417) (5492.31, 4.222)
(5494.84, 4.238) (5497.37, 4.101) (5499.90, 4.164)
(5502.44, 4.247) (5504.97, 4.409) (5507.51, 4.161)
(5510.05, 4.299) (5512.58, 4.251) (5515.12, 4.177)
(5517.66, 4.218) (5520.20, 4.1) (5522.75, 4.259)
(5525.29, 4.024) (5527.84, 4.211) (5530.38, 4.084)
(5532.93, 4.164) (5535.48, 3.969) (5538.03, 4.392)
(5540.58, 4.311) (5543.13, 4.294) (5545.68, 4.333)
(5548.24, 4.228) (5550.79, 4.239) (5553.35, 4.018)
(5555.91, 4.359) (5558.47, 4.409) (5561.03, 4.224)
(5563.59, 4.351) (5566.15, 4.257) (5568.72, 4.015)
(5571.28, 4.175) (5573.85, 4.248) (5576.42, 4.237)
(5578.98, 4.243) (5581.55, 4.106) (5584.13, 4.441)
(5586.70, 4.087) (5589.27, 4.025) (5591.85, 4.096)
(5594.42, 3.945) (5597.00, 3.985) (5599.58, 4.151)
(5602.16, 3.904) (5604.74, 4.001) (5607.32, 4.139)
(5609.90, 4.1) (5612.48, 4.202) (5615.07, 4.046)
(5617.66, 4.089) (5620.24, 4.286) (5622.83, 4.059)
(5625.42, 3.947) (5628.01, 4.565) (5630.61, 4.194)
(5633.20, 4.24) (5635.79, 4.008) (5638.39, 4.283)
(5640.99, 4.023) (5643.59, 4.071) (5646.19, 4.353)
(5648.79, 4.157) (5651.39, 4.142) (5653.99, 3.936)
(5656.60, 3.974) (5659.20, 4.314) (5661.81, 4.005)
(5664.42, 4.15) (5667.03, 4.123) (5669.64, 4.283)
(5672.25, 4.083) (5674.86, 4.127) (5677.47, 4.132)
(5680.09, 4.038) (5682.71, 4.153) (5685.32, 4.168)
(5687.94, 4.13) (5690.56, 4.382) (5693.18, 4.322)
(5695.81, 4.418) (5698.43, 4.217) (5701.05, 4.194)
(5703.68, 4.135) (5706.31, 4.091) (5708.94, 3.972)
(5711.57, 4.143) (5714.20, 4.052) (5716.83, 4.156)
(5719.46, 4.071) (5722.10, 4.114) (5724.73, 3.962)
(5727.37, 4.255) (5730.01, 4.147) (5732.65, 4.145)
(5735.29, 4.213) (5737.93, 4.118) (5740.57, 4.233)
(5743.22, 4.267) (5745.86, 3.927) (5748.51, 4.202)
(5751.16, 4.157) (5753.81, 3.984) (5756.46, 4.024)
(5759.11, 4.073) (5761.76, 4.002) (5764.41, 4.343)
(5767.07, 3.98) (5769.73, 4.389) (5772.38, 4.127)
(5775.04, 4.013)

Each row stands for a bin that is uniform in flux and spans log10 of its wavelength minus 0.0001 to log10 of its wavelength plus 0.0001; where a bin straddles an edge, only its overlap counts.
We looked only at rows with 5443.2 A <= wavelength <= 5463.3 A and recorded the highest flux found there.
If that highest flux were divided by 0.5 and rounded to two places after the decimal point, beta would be 9.00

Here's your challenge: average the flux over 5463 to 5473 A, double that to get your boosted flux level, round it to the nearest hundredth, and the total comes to 8.71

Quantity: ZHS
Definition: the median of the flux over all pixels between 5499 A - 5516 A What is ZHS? 4.25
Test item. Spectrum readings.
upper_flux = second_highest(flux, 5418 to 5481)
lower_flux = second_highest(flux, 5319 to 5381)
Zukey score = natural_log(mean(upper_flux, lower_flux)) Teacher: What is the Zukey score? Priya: 1.51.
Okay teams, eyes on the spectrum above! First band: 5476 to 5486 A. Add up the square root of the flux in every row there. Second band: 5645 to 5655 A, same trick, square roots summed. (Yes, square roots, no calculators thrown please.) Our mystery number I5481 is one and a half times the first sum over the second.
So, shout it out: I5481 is 1.533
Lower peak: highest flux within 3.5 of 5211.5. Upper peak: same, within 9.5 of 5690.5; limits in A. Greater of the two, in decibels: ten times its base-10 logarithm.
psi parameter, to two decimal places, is 6.54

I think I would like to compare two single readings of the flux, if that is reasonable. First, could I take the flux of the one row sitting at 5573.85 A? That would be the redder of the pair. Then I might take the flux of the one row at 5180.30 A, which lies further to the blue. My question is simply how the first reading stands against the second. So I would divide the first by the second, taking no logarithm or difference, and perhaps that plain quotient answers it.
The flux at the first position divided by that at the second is 0.99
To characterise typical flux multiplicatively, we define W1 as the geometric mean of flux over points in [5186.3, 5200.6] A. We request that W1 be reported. 4.12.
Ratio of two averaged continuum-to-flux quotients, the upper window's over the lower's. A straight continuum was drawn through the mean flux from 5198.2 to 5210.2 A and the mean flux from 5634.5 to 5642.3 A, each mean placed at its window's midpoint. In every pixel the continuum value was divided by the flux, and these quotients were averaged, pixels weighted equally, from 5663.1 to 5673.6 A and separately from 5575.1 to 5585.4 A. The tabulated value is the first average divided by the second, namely 1.02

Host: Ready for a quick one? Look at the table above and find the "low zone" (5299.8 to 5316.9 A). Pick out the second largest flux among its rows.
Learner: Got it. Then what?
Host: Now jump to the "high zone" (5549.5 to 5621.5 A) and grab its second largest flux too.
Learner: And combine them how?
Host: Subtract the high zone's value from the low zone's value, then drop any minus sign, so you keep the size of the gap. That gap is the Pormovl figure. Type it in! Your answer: 0.156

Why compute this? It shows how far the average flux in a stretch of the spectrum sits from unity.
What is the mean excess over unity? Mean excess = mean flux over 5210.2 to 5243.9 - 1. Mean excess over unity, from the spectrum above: 3.33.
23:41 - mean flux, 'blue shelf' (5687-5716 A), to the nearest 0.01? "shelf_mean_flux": 4.19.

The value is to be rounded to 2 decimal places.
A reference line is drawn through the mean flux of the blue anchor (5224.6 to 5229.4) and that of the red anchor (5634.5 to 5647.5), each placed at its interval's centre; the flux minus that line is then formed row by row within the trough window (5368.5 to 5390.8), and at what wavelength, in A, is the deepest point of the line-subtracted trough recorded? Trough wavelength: 5369.76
